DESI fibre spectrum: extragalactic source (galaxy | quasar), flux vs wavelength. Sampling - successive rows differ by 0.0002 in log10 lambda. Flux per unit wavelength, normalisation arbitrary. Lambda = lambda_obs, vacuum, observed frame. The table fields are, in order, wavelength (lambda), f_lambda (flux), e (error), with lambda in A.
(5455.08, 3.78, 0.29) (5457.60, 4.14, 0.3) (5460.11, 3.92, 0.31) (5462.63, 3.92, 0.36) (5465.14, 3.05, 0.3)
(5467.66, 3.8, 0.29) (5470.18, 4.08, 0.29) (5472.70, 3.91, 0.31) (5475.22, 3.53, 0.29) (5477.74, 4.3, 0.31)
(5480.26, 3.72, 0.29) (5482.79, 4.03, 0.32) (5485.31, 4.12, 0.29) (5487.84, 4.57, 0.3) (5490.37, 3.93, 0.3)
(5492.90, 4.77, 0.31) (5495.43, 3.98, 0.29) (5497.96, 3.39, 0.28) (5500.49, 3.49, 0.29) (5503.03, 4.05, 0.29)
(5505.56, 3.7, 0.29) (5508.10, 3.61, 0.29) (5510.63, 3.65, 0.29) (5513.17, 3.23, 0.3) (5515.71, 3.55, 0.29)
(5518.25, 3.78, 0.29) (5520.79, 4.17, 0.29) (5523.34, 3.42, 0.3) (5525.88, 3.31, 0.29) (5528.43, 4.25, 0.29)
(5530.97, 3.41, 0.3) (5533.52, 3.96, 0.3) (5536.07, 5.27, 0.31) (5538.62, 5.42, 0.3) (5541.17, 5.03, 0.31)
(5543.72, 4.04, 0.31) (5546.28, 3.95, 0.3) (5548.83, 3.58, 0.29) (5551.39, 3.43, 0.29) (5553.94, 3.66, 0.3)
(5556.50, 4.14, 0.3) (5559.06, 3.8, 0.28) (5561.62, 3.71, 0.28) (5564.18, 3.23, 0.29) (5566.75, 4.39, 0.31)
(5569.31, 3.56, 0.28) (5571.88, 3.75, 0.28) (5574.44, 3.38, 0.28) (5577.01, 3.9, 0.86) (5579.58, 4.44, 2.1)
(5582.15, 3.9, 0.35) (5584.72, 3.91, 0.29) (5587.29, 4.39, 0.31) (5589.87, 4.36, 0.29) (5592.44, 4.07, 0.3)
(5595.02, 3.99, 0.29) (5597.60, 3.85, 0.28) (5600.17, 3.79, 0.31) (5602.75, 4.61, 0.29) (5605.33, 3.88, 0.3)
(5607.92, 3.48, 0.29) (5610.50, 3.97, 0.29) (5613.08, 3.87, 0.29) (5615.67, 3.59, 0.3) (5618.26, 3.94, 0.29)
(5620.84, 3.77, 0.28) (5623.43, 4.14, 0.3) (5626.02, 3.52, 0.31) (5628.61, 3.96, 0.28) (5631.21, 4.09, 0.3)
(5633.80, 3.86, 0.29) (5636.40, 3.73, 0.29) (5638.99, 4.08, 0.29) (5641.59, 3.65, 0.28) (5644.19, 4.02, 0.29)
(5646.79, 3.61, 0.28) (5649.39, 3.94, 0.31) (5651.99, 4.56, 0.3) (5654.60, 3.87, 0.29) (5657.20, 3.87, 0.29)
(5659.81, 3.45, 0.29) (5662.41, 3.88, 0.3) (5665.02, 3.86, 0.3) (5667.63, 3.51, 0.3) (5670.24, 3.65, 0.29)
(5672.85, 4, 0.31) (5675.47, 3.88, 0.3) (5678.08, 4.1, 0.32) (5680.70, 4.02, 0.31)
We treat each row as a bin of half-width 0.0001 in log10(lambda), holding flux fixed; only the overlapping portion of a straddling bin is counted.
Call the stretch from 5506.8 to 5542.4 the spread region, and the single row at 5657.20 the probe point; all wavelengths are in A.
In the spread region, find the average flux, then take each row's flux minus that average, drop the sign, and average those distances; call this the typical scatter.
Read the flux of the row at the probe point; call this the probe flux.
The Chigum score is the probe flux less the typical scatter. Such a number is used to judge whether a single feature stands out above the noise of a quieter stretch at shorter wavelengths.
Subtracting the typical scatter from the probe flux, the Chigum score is 3.28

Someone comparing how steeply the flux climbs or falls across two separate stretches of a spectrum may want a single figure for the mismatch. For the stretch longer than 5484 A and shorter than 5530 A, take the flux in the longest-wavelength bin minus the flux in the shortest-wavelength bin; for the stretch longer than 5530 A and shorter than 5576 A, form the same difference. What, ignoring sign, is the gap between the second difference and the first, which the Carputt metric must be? 0.16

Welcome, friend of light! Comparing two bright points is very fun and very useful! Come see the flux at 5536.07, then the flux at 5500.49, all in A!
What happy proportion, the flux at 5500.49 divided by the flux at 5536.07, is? 0.66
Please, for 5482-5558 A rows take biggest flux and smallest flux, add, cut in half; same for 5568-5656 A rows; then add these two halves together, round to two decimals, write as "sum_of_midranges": 8.32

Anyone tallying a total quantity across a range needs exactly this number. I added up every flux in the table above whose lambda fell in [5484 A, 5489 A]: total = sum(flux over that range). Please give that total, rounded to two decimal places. 8.69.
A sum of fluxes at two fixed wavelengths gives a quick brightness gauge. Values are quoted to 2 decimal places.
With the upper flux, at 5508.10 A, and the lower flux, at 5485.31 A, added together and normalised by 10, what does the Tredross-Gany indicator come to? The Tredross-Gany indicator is 0.77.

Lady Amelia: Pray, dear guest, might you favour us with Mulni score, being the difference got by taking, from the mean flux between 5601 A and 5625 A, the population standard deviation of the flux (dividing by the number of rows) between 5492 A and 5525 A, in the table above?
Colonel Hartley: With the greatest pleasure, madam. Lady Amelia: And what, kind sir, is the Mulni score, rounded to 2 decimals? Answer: 3.52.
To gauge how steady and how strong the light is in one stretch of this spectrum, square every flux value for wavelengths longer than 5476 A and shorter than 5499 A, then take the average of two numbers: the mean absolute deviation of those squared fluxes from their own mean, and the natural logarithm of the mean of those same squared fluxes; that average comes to 2.70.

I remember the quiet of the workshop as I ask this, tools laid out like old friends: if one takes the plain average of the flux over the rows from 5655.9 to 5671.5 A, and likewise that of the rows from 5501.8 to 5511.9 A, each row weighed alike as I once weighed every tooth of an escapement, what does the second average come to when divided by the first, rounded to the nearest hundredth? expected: 1.01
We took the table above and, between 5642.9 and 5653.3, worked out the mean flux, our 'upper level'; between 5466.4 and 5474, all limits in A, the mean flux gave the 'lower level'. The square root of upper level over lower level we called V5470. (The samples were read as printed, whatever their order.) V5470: 1.013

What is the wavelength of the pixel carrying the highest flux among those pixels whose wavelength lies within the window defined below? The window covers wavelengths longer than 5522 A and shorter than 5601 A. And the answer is 5538.62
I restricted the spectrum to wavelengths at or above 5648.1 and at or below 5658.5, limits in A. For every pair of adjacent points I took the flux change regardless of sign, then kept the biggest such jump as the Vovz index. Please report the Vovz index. 0.69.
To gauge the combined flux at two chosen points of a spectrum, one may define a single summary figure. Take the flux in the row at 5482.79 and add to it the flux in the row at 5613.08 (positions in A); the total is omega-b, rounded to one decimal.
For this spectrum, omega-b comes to 7.9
